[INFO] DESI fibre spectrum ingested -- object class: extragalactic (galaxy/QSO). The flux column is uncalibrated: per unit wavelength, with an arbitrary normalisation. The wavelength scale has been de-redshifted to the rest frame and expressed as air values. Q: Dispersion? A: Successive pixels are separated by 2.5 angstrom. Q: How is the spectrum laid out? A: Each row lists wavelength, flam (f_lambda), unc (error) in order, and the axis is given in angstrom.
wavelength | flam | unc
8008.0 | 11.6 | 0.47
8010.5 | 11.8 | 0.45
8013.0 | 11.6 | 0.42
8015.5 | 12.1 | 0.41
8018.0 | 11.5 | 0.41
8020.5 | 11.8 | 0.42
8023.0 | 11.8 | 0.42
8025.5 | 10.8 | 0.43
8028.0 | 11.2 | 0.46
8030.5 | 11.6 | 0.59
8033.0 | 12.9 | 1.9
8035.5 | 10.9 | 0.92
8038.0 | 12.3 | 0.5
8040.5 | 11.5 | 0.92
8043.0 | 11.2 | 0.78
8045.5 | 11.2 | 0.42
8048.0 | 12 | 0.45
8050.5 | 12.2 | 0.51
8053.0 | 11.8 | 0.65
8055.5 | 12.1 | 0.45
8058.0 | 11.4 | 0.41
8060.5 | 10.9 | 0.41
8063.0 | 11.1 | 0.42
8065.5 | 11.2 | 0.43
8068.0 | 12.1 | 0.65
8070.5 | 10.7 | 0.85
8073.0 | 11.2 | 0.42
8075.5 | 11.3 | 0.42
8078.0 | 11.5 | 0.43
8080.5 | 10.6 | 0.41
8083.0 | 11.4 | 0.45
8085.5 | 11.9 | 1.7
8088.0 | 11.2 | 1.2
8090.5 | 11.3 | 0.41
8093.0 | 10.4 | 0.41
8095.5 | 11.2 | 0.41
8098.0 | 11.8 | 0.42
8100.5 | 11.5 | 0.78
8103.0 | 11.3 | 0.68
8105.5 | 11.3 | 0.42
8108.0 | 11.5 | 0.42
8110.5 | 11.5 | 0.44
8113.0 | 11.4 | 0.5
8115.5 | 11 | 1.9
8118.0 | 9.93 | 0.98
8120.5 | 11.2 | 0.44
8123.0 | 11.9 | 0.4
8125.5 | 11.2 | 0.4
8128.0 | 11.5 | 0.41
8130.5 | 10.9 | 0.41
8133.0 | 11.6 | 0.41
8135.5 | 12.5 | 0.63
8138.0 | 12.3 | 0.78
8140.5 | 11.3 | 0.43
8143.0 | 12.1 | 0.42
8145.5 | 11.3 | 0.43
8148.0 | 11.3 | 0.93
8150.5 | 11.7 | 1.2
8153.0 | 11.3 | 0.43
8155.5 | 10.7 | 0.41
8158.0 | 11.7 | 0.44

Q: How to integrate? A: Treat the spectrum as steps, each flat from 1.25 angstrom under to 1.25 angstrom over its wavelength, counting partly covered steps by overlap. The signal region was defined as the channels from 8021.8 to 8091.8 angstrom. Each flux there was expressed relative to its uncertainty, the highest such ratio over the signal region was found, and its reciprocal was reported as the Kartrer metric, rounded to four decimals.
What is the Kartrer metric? 0.0356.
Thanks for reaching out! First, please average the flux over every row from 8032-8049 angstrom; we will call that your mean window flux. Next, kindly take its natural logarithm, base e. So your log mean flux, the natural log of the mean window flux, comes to 2.46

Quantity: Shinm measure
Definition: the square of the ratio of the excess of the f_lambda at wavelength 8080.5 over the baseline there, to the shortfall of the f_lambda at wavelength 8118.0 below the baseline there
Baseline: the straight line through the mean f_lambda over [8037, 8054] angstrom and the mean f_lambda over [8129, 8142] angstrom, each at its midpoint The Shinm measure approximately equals 0.40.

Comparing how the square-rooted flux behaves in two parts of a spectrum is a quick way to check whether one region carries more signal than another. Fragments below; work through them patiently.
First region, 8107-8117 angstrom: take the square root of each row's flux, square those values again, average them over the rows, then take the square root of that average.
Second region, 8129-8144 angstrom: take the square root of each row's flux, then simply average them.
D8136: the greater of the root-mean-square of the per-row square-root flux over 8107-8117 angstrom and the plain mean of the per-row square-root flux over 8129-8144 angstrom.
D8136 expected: 3.43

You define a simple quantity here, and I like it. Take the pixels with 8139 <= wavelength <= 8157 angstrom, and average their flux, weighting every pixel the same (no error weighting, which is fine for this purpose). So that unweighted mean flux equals 11.4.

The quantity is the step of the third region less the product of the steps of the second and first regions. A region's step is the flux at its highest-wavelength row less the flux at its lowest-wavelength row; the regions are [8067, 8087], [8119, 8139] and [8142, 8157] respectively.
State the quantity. -1.2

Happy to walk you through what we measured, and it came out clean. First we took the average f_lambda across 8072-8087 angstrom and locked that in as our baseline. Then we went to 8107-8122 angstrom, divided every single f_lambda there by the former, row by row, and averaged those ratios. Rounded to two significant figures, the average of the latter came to 0.98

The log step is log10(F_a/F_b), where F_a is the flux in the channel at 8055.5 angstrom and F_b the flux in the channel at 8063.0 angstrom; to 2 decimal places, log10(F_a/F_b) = 0.04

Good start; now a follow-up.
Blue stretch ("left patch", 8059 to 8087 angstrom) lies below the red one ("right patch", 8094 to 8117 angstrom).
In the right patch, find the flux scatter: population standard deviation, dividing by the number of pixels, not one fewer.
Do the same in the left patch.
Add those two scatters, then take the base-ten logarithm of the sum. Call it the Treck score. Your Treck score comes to -0.187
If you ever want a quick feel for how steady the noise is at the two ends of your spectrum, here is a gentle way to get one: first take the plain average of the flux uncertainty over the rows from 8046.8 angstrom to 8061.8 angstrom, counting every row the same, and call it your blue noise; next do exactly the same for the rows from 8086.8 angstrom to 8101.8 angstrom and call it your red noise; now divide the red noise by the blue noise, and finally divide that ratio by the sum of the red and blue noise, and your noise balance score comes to 1.16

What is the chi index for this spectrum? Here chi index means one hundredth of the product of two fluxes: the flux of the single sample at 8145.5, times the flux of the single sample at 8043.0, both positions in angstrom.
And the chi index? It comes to 1.27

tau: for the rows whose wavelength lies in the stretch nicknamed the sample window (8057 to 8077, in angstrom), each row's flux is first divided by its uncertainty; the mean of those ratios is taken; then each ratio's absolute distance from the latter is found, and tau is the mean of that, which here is 4.2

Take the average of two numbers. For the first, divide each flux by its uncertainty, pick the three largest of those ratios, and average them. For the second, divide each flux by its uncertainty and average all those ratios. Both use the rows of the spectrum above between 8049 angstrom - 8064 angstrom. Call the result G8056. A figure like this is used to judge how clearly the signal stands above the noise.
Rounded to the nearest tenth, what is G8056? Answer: 26.0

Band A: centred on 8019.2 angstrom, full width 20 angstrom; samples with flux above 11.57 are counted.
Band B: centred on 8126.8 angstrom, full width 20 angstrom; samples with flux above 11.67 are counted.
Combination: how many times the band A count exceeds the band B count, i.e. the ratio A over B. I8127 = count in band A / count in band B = 2.50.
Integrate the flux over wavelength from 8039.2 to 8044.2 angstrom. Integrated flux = 56.8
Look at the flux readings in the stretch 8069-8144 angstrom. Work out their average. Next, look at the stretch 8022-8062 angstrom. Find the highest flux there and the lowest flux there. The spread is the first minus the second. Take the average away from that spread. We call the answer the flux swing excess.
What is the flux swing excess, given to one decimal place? -9.2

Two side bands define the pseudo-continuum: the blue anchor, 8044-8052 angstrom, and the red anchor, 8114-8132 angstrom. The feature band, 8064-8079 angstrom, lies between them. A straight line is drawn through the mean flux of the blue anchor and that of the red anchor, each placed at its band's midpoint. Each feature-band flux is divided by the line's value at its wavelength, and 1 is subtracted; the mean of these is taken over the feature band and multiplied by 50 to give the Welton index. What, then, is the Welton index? -1.0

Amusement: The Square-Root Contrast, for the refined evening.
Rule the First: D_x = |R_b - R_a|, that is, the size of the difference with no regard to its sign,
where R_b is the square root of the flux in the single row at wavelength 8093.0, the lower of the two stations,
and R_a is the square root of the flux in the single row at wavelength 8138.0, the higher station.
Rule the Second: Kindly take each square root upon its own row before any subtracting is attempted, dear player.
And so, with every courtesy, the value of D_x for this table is 0.28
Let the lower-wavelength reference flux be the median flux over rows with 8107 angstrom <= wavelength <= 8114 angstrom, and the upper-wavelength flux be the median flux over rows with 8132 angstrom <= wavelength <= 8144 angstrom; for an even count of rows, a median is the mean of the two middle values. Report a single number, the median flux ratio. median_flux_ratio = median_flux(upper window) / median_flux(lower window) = 1.05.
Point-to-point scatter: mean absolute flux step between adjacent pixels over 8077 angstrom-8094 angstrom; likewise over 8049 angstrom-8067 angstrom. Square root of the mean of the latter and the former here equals 0.71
